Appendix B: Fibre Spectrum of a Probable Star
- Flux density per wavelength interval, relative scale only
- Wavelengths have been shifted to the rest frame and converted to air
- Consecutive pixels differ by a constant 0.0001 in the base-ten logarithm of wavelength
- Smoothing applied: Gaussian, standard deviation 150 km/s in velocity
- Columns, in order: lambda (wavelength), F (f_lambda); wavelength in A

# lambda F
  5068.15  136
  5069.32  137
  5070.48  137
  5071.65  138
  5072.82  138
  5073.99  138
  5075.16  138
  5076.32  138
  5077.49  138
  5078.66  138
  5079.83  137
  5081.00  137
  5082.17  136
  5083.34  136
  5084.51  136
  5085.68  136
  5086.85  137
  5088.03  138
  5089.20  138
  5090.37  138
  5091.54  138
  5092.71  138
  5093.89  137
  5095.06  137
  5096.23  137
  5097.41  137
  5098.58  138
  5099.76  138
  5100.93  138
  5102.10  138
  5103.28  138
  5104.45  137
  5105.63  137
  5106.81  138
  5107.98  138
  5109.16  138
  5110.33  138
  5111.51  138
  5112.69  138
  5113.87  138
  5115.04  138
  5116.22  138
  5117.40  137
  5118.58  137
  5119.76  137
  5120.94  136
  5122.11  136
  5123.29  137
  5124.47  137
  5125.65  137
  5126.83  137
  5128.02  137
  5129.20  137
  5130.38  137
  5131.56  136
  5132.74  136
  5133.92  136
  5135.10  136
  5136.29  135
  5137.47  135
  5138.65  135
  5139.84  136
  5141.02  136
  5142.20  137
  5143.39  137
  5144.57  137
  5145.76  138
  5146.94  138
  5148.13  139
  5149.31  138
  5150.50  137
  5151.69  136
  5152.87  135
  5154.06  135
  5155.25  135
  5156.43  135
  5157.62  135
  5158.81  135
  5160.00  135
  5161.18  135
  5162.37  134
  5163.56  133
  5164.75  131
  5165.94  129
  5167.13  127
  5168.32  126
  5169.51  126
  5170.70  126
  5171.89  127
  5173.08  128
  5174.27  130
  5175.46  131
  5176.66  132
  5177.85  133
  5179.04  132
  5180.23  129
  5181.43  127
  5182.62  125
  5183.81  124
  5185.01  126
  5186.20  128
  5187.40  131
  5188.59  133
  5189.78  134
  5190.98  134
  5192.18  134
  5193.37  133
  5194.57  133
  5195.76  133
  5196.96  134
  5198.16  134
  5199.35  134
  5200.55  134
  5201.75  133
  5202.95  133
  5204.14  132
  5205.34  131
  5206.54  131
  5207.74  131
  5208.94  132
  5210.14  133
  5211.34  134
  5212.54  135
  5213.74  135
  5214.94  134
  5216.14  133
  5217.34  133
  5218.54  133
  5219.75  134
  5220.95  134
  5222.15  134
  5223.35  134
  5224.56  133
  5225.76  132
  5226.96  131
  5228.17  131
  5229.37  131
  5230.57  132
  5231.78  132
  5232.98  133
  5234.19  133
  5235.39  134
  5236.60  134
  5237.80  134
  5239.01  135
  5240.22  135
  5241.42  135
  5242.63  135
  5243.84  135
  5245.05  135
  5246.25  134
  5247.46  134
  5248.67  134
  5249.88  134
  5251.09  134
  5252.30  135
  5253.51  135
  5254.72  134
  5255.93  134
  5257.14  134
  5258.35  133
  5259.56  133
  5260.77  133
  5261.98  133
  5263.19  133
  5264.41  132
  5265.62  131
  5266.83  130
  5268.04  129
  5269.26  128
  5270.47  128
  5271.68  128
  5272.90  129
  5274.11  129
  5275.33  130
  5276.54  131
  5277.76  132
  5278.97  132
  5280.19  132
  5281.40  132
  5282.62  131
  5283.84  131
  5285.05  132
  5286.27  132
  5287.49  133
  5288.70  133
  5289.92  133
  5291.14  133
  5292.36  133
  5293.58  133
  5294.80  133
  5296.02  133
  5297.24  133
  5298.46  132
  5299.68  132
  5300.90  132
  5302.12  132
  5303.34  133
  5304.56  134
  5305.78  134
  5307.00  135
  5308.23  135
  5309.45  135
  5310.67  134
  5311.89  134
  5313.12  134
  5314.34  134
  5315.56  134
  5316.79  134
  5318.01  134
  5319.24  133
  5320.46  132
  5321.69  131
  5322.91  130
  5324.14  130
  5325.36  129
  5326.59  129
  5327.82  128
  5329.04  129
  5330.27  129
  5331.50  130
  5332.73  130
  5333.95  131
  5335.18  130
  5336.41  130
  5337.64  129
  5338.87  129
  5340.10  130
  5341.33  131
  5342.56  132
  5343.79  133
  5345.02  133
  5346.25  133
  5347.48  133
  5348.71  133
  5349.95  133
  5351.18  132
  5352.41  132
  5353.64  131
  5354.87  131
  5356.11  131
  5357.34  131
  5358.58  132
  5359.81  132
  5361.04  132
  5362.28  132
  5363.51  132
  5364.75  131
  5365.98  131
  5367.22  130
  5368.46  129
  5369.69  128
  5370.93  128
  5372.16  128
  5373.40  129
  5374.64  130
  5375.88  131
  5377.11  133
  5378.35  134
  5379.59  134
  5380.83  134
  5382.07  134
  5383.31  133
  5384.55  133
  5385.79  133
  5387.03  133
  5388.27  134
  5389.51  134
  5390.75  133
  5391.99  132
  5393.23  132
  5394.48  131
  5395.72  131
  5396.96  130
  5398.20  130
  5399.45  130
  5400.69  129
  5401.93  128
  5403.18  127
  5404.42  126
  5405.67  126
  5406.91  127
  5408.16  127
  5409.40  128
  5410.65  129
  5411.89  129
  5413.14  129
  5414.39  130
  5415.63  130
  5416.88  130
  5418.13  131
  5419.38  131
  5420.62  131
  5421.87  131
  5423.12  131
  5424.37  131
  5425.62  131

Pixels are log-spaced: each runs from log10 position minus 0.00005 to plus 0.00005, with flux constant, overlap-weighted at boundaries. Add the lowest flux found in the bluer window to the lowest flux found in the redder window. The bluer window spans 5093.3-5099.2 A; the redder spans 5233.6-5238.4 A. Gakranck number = 270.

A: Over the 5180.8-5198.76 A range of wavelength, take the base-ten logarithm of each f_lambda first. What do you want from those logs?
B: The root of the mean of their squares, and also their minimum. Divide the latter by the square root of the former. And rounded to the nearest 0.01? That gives 1.44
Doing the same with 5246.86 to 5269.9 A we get 1.45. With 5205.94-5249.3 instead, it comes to 1.45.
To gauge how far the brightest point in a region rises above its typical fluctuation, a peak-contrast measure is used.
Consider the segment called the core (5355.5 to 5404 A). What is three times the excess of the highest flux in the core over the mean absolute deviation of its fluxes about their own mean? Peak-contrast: 397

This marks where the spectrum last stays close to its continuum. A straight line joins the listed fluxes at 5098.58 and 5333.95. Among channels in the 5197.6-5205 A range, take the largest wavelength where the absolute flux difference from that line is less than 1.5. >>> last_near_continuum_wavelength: 5200.55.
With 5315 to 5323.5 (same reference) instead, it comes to 5322.91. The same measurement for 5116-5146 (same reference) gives 5145.76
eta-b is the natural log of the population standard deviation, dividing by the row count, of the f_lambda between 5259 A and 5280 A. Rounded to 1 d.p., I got 0.6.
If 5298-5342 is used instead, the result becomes 0.8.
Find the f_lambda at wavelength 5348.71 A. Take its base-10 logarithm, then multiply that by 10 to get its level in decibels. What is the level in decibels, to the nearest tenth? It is 21.2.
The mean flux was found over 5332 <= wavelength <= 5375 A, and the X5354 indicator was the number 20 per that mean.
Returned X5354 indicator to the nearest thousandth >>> 0.153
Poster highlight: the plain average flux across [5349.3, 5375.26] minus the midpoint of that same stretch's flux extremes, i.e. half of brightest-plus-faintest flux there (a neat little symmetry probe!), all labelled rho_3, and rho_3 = 0.2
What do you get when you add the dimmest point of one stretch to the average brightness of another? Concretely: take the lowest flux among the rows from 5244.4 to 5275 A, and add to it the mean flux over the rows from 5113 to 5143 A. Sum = 264.6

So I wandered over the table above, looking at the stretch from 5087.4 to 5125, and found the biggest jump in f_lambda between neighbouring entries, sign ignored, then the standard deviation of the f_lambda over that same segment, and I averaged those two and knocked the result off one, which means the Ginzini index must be 0.19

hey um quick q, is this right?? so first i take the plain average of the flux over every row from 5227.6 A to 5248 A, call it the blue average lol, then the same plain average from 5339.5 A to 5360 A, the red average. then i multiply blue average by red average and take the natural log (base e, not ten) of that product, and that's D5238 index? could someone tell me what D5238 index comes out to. 9.78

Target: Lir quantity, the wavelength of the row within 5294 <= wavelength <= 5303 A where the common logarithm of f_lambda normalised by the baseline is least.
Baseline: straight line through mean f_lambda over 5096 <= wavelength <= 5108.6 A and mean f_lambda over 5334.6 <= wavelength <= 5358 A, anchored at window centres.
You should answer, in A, 5298.46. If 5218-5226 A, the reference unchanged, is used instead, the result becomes 5225.76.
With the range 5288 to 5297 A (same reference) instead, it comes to 5288.70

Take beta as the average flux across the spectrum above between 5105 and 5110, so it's 138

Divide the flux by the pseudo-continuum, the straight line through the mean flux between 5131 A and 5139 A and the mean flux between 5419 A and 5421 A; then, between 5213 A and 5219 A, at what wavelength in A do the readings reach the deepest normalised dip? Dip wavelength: 5216.14 A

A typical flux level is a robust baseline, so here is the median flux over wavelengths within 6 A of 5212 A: 133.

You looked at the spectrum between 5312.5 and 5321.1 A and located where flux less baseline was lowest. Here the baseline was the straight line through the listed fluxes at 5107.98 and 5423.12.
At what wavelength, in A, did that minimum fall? 5320.46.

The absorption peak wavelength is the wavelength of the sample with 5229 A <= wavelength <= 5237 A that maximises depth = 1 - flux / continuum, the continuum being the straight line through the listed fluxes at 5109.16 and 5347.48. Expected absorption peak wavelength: 5229.37 A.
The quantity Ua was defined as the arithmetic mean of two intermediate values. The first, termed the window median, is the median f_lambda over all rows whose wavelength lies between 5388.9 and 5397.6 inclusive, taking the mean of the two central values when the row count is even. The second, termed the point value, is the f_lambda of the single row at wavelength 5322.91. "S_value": 131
